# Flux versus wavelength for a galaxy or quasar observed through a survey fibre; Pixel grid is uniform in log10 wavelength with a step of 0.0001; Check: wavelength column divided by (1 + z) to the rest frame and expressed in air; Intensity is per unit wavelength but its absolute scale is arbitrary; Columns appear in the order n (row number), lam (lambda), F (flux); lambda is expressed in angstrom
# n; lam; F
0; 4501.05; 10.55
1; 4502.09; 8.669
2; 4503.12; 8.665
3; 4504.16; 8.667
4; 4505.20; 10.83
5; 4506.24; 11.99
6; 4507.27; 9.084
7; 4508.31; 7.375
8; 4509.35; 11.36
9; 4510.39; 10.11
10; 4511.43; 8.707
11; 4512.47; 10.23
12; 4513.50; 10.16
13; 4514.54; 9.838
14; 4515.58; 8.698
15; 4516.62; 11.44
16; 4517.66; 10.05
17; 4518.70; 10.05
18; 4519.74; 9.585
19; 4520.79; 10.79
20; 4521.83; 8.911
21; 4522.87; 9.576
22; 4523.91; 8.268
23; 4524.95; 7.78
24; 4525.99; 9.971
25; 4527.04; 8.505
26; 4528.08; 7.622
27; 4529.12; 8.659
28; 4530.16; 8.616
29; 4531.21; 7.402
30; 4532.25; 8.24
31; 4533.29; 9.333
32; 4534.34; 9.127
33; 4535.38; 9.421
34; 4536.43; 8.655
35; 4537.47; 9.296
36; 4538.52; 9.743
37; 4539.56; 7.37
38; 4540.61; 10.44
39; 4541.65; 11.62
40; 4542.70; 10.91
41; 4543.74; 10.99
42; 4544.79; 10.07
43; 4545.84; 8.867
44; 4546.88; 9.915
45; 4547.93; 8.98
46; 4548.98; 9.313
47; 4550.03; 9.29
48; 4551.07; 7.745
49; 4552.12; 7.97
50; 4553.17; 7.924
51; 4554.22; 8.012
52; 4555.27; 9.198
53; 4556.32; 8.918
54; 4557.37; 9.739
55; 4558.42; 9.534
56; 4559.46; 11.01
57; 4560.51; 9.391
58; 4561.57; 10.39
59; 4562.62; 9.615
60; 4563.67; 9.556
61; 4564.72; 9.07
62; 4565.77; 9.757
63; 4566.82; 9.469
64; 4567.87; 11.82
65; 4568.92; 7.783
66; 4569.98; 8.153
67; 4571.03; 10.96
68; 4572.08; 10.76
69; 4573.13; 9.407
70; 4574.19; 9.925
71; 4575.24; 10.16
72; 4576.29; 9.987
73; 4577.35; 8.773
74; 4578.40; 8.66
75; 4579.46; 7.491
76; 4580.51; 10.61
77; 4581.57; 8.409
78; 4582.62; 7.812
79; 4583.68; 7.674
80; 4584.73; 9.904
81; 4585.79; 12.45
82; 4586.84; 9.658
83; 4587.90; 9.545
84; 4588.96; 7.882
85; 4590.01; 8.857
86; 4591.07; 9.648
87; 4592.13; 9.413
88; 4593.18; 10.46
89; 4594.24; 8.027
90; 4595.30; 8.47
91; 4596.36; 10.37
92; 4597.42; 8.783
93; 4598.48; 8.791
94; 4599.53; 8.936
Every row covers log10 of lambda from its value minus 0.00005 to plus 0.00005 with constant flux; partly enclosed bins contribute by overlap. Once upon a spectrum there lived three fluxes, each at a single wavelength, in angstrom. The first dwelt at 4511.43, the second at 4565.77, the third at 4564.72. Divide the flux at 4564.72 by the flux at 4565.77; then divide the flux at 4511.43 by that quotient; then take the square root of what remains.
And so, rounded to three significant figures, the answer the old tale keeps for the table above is 3.06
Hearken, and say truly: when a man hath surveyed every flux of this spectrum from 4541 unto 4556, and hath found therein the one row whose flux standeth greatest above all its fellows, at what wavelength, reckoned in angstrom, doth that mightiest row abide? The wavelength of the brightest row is 4541.65 angstrom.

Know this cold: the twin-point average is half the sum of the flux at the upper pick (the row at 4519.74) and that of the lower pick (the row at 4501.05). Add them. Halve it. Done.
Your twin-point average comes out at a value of 10.1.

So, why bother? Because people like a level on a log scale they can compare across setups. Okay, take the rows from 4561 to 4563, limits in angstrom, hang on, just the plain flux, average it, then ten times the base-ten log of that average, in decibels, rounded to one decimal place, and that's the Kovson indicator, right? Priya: 10.0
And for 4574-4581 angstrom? 9.7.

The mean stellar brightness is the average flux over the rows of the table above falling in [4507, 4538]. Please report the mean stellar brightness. 9.23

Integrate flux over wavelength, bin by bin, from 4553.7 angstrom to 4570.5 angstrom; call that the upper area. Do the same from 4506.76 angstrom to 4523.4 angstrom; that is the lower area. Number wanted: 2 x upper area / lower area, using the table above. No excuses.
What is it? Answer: 1.96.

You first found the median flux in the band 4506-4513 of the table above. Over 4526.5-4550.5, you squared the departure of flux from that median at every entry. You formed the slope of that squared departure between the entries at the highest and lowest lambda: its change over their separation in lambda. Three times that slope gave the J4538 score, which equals -0.2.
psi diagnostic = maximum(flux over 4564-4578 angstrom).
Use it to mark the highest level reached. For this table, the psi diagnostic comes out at 11.82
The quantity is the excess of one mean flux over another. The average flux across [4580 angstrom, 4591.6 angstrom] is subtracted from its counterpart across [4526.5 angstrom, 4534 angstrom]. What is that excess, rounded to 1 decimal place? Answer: -1.0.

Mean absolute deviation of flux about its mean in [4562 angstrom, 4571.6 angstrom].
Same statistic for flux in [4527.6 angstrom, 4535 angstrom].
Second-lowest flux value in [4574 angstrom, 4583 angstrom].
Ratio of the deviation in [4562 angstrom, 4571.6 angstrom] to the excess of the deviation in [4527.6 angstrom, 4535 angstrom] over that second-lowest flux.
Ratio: -0.12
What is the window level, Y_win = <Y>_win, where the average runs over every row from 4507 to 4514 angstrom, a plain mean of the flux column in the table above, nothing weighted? 9.6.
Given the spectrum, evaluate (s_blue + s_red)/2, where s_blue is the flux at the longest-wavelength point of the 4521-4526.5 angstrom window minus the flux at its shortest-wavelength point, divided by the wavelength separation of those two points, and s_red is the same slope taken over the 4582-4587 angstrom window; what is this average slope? 0.3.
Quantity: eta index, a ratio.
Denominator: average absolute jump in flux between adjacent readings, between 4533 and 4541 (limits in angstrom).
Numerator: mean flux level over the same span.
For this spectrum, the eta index 8.2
